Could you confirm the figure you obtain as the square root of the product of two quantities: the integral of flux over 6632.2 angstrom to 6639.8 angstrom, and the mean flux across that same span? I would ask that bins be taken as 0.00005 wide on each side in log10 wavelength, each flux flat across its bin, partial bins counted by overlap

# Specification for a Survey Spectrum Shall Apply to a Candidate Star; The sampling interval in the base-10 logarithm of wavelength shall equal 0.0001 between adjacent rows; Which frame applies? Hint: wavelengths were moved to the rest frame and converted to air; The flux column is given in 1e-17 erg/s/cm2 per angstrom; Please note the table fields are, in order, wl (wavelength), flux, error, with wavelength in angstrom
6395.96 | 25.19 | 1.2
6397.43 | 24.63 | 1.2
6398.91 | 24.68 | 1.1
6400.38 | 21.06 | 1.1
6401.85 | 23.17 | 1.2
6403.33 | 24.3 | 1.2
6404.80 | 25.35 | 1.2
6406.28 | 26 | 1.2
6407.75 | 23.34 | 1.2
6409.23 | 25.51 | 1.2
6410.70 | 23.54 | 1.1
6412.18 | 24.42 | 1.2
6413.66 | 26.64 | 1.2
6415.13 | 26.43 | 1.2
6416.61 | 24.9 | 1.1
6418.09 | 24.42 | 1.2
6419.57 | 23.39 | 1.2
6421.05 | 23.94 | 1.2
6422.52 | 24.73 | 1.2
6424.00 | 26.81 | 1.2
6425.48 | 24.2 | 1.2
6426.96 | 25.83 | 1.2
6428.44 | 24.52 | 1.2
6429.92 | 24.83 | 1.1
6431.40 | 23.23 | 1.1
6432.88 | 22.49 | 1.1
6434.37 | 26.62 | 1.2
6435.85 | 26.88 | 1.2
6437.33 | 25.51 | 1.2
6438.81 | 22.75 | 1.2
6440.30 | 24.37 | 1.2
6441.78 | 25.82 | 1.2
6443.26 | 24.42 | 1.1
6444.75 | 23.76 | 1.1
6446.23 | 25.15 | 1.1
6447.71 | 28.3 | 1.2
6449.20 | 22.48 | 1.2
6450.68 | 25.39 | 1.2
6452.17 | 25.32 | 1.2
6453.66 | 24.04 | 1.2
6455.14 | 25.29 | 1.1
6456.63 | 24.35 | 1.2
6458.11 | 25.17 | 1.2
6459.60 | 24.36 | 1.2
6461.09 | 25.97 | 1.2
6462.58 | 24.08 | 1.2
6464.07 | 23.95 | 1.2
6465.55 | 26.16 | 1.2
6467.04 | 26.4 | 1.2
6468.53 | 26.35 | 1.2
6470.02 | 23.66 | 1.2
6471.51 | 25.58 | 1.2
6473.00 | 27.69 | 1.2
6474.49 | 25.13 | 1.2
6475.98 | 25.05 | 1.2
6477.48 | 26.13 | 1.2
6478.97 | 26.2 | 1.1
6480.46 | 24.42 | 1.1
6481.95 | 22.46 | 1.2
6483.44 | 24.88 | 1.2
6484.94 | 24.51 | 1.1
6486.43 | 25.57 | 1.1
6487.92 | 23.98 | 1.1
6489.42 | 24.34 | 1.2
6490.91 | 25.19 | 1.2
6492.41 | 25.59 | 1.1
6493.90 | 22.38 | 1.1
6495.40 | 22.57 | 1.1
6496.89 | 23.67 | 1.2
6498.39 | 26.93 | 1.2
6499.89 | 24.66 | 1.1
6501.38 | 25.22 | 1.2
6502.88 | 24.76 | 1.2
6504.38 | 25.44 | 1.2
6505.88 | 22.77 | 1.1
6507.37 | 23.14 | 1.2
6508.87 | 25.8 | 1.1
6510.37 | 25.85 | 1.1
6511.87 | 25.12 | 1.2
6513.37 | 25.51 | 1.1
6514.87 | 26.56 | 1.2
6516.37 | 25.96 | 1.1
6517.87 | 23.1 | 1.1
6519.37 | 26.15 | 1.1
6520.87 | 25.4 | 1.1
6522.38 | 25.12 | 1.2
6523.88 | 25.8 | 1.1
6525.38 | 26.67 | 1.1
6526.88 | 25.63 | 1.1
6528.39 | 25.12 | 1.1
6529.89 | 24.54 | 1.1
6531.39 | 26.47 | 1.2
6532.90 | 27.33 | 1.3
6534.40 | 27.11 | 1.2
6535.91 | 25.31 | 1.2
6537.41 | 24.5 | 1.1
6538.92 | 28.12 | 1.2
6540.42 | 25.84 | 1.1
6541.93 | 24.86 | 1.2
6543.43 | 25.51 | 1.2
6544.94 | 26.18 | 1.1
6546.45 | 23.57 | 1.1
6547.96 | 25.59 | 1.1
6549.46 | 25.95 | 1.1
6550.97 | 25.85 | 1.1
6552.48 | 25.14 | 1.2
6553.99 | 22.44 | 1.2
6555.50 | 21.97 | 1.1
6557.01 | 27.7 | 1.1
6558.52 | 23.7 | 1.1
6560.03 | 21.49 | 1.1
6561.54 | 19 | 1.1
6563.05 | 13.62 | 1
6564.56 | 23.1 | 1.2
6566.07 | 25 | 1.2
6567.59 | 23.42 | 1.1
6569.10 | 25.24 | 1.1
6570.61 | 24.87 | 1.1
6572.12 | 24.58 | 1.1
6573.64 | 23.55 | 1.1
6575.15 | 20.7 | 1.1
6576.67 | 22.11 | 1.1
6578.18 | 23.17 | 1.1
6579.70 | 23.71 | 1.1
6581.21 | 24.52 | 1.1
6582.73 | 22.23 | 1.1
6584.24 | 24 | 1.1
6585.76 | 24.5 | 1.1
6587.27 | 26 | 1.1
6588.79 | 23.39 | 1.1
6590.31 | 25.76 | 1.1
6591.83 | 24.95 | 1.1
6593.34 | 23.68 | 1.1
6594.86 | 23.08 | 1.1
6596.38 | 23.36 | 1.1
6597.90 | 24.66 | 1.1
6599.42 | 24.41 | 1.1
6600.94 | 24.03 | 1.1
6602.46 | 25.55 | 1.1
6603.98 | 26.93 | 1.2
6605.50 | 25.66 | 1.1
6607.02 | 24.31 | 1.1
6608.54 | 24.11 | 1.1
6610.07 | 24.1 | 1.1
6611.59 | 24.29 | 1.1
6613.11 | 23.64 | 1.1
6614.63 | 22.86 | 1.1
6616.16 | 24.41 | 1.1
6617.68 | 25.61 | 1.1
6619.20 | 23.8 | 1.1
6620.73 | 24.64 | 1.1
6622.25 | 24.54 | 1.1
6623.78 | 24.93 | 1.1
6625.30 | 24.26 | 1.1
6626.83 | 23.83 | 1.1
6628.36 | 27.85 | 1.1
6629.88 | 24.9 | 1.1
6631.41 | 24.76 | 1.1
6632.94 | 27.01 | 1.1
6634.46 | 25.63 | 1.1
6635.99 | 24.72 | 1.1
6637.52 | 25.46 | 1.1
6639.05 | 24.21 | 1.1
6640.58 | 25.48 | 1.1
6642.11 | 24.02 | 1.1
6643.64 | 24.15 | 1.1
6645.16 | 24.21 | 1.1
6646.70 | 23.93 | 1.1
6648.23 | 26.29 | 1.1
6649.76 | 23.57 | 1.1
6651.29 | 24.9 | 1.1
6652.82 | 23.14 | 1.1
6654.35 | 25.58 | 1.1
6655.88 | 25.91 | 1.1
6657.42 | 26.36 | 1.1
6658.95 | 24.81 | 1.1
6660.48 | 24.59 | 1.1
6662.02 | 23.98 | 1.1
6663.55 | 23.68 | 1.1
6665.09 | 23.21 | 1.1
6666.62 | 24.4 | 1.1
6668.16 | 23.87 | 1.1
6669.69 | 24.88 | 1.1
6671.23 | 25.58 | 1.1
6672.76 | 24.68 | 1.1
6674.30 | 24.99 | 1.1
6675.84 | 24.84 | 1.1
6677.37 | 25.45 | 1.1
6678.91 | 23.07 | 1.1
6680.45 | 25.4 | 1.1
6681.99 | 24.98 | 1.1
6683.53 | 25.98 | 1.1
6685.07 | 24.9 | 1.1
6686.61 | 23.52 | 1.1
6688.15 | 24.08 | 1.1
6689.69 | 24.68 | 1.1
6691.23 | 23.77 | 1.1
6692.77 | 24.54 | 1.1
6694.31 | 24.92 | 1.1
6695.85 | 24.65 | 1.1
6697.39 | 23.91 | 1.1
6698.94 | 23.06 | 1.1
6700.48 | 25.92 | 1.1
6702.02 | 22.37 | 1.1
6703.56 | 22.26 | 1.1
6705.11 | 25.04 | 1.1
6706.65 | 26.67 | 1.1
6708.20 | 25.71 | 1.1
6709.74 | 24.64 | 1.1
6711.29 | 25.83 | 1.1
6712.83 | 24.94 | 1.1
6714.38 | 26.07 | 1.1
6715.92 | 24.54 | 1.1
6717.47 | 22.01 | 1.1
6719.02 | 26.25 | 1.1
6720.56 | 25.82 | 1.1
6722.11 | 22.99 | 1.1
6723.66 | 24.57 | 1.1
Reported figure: 70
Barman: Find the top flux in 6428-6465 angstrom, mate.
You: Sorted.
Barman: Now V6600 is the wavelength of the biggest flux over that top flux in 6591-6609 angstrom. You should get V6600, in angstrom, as 6603.98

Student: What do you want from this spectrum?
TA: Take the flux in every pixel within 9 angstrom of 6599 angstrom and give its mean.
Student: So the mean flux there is 24.7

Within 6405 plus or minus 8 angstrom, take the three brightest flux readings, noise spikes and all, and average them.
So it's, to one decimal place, 25.6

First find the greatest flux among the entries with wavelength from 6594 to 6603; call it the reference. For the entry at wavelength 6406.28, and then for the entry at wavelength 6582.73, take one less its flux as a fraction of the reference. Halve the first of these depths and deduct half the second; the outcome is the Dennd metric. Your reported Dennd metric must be -0.07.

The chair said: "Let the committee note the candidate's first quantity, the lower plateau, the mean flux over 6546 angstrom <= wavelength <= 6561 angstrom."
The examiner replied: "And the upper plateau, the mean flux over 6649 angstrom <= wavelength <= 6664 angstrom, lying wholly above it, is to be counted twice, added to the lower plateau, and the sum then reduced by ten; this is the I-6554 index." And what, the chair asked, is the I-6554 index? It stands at 63.6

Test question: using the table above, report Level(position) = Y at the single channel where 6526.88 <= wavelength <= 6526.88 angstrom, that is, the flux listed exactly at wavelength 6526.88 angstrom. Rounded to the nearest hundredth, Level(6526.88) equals 25.63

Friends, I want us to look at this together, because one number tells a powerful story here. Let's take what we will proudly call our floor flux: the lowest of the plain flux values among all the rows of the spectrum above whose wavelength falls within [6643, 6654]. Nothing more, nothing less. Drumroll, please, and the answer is 23.14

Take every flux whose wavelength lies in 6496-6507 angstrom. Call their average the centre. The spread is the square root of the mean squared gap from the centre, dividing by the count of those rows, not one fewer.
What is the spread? 1.2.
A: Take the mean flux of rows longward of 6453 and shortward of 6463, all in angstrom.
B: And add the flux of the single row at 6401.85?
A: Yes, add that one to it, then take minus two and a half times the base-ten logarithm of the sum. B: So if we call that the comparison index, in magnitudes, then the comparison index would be -4.20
